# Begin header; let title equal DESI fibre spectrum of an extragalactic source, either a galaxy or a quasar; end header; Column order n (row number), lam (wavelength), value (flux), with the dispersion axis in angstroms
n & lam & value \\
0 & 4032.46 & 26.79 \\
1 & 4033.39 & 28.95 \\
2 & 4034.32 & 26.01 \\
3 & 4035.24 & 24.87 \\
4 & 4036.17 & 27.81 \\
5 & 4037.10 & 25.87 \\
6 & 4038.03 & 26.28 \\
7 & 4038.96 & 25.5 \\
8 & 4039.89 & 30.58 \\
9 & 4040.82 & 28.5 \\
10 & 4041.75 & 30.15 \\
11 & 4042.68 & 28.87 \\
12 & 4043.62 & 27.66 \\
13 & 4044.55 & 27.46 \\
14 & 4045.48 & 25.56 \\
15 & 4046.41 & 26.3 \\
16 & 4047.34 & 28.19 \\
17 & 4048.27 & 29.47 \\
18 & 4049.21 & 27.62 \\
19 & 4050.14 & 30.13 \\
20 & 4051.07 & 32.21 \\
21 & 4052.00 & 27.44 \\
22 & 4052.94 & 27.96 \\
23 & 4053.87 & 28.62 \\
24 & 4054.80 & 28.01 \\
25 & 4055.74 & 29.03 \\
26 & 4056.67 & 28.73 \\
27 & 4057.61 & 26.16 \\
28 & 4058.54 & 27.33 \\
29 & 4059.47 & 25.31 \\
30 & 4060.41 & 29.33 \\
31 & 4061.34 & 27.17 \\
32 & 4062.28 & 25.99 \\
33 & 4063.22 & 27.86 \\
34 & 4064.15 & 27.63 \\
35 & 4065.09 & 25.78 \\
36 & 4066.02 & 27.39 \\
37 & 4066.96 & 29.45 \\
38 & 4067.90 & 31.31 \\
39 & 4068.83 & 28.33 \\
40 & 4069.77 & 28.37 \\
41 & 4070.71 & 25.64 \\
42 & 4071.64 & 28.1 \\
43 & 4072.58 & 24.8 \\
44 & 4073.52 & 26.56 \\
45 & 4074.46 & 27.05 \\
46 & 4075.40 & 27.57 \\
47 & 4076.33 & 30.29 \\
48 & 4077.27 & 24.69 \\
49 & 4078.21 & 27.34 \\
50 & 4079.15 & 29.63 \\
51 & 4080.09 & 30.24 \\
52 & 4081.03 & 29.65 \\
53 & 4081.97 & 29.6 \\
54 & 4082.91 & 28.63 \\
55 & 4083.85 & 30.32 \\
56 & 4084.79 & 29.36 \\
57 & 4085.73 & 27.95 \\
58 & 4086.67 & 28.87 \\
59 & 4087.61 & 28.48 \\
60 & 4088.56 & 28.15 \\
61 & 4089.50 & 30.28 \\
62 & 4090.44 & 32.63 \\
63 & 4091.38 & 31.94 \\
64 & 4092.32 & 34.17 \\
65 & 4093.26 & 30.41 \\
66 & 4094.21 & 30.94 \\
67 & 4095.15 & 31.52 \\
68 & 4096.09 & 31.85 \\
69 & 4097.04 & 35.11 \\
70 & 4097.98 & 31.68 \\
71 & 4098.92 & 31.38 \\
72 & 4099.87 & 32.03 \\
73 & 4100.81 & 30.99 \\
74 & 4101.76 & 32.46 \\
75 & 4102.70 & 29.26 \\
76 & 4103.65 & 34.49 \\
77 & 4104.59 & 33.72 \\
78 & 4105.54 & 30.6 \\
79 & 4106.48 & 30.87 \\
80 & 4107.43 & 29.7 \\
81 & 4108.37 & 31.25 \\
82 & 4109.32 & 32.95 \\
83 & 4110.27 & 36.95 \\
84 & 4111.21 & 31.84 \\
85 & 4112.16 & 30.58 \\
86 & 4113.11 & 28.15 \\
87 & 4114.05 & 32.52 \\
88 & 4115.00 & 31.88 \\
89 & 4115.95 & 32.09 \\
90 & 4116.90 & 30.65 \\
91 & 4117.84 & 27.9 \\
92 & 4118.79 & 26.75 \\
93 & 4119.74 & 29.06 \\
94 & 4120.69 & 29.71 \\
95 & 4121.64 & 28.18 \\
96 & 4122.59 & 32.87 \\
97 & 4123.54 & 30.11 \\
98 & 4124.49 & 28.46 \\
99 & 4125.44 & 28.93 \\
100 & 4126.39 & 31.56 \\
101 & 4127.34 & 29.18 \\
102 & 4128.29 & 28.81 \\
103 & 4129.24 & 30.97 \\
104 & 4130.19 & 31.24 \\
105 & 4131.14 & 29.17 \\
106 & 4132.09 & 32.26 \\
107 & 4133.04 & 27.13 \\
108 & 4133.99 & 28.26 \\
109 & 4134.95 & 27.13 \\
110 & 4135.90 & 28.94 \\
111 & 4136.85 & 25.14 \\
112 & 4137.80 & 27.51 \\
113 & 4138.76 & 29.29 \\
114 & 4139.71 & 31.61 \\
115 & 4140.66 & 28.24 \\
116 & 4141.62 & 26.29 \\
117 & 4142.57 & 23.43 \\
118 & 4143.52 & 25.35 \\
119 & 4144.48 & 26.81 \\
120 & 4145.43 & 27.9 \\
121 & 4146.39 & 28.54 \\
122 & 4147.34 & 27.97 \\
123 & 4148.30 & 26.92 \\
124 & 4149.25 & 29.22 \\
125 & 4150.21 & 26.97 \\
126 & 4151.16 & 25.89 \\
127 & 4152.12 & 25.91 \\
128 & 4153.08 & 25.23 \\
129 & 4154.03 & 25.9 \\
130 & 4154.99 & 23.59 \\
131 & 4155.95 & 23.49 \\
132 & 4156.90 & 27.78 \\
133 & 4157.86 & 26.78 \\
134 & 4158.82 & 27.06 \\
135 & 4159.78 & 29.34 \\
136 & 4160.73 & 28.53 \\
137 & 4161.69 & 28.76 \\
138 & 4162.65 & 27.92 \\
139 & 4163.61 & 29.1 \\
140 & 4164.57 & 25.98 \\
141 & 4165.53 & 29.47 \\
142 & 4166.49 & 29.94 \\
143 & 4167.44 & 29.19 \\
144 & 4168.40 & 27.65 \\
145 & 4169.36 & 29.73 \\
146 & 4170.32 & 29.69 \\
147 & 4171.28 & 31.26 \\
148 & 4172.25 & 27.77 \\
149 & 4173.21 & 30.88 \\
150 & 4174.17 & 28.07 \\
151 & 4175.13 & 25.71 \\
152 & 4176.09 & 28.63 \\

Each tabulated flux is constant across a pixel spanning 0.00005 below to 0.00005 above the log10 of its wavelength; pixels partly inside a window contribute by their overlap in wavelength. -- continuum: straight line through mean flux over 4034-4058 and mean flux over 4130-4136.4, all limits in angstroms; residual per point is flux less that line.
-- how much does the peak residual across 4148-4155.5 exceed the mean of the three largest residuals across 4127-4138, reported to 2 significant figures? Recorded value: -2.5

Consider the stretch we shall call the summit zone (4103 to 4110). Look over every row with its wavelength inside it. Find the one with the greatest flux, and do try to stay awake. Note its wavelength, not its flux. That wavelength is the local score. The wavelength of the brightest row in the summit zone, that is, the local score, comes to 4103.65 angstroms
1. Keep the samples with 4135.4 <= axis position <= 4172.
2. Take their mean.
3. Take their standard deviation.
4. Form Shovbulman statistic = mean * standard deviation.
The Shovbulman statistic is 55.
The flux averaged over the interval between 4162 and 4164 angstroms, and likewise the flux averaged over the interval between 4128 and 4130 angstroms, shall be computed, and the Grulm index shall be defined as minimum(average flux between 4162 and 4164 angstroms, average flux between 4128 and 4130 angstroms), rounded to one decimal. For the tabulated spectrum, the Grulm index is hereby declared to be 28.5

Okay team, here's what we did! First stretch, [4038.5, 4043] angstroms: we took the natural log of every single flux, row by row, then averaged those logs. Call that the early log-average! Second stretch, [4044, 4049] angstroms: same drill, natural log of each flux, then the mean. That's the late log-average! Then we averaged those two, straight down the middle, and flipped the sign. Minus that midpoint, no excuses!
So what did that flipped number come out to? -3.33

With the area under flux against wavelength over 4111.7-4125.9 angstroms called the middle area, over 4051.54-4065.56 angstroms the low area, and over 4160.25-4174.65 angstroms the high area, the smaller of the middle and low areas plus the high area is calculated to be 802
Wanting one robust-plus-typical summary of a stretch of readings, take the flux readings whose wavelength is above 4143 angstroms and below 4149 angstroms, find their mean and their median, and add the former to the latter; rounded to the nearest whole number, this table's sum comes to 55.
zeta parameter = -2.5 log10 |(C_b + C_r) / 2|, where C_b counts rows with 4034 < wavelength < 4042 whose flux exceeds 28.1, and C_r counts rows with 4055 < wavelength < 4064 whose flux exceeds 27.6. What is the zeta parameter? -1.4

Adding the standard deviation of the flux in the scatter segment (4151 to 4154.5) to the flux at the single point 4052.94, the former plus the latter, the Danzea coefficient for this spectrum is 28.3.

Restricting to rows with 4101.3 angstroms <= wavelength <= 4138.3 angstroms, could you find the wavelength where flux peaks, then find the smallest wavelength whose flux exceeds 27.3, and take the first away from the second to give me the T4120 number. -8.5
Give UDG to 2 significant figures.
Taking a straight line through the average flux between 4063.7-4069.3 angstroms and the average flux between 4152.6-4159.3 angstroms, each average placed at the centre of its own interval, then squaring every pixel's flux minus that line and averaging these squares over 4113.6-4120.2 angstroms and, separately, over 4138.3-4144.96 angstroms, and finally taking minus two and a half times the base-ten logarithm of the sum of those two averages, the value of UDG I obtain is -3.4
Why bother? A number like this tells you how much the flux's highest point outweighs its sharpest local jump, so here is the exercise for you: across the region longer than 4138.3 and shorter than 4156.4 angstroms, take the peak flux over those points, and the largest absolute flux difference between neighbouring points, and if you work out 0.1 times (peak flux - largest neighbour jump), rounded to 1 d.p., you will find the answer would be 2.8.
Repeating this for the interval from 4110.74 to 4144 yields 2.8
